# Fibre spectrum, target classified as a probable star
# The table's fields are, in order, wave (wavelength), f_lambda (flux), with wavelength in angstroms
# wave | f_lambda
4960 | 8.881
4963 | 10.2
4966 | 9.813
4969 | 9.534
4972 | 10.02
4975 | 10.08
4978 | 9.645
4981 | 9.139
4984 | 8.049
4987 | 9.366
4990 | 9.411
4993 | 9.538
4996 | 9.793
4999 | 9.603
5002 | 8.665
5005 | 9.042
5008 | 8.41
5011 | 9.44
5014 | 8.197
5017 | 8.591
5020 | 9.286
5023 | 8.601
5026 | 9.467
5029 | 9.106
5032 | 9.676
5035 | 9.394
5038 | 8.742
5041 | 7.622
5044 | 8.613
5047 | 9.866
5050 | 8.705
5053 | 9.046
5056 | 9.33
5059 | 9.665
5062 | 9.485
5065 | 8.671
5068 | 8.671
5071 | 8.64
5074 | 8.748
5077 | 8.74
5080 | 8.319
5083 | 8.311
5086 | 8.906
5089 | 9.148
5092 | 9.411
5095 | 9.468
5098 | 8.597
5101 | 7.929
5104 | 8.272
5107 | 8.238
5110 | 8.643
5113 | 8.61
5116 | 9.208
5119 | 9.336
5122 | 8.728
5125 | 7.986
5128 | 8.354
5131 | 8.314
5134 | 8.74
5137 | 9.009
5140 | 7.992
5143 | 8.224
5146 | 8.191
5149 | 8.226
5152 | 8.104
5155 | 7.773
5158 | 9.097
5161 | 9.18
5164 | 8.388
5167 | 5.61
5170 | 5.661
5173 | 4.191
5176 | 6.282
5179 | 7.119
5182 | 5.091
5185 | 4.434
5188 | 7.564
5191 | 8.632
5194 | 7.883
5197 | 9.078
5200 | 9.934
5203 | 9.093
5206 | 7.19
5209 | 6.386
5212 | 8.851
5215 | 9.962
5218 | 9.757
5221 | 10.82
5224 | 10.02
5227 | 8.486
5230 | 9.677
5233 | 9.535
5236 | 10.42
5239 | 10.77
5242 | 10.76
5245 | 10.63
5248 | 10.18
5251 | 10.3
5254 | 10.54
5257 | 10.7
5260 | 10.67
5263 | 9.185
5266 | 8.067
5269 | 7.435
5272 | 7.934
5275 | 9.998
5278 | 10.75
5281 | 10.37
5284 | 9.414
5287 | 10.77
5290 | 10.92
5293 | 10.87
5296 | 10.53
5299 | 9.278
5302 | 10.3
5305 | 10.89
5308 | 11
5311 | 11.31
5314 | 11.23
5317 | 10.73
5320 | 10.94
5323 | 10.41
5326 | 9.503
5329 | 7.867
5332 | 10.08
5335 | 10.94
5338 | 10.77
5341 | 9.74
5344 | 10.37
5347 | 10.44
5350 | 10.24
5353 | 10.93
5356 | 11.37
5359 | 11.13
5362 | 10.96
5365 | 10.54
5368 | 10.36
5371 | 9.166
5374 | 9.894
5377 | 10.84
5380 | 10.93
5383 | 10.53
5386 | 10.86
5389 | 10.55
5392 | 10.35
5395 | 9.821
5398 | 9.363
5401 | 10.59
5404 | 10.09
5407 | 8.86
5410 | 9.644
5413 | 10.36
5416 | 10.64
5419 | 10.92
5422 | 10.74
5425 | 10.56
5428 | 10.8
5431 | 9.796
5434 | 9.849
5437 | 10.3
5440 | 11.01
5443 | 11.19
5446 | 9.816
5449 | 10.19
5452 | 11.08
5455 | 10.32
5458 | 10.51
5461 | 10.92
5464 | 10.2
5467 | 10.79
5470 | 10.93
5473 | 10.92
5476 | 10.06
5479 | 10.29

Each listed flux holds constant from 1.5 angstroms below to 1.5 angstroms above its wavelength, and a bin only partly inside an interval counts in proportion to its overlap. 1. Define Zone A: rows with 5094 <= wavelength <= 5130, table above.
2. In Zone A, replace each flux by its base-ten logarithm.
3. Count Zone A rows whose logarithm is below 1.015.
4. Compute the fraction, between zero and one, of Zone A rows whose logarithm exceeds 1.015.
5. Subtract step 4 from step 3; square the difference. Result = 144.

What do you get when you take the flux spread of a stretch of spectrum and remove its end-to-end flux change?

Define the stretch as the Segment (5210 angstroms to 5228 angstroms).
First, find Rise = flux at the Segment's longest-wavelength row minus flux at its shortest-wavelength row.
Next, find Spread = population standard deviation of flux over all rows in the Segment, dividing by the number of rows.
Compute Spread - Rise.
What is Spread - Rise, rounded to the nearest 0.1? 1.1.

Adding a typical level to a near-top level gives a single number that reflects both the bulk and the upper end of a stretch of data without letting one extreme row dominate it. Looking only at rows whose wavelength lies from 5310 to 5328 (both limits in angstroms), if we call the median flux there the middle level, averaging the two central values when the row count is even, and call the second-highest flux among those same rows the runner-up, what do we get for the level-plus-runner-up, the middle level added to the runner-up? 22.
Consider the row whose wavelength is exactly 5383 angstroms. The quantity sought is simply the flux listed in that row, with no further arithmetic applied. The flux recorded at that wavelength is 10.53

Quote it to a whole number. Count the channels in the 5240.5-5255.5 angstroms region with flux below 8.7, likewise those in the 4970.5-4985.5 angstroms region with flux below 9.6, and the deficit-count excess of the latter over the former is 2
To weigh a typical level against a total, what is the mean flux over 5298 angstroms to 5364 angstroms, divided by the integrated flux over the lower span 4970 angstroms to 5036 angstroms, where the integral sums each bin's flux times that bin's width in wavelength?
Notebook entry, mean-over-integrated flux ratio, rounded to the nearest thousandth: 0.017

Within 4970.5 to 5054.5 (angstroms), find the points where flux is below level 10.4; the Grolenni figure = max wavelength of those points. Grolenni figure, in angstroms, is 5053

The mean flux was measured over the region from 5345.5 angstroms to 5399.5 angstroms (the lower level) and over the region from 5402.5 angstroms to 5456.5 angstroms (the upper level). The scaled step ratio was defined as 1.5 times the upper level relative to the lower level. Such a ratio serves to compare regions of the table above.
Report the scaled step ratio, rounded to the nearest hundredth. 1.48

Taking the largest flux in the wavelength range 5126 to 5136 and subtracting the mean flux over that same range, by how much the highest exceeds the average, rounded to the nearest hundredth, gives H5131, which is 0.27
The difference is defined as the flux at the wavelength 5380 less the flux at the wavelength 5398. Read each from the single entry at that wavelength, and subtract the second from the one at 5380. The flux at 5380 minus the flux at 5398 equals 1.57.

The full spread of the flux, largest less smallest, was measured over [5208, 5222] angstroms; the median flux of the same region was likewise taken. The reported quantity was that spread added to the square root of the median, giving 7.56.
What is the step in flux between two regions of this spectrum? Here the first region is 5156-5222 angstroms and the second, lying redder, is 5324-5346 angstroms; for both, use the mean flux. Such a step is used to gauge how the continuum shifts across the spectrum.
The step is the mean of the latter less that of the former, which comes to 2.2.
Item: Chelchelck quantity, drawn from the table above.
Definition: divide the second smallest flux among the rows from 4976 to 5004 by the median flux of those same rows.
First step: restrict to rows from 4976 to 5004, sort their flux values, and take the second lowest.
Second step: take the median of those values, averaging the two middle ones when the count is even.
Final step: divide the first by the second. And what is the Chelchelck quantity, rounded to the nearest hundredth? 0.92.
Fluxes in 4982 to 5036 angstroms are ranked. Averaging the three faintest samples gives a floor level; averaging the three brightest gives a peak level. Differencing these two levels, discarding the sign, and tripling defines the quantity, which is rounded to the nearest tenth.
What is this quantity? 4.4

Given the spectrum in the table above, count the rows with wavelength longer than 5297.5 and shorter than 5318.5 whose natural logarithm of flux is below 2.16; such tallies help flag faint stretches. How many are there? 0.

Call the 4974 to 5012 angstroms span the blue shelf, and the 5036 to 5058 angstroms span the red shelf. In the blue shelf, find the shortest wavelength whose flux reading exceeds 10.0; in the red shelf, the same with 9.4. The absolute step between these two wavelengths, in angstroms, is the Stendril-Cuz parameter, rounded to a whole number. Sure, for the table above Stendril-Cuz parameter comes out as 72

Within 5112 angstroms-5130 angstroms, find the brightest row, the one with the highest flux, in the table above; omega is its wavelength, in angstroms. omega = 5119 angstroms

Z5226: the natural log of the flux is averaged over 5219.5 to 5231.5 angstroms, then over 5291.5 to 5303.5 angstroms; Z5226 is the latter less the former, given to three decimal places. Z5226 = 0.051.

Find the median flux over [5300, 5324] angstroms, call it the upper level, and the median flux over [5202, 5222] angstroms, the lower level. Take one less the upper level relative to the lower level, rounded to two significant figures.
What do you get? -0.20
